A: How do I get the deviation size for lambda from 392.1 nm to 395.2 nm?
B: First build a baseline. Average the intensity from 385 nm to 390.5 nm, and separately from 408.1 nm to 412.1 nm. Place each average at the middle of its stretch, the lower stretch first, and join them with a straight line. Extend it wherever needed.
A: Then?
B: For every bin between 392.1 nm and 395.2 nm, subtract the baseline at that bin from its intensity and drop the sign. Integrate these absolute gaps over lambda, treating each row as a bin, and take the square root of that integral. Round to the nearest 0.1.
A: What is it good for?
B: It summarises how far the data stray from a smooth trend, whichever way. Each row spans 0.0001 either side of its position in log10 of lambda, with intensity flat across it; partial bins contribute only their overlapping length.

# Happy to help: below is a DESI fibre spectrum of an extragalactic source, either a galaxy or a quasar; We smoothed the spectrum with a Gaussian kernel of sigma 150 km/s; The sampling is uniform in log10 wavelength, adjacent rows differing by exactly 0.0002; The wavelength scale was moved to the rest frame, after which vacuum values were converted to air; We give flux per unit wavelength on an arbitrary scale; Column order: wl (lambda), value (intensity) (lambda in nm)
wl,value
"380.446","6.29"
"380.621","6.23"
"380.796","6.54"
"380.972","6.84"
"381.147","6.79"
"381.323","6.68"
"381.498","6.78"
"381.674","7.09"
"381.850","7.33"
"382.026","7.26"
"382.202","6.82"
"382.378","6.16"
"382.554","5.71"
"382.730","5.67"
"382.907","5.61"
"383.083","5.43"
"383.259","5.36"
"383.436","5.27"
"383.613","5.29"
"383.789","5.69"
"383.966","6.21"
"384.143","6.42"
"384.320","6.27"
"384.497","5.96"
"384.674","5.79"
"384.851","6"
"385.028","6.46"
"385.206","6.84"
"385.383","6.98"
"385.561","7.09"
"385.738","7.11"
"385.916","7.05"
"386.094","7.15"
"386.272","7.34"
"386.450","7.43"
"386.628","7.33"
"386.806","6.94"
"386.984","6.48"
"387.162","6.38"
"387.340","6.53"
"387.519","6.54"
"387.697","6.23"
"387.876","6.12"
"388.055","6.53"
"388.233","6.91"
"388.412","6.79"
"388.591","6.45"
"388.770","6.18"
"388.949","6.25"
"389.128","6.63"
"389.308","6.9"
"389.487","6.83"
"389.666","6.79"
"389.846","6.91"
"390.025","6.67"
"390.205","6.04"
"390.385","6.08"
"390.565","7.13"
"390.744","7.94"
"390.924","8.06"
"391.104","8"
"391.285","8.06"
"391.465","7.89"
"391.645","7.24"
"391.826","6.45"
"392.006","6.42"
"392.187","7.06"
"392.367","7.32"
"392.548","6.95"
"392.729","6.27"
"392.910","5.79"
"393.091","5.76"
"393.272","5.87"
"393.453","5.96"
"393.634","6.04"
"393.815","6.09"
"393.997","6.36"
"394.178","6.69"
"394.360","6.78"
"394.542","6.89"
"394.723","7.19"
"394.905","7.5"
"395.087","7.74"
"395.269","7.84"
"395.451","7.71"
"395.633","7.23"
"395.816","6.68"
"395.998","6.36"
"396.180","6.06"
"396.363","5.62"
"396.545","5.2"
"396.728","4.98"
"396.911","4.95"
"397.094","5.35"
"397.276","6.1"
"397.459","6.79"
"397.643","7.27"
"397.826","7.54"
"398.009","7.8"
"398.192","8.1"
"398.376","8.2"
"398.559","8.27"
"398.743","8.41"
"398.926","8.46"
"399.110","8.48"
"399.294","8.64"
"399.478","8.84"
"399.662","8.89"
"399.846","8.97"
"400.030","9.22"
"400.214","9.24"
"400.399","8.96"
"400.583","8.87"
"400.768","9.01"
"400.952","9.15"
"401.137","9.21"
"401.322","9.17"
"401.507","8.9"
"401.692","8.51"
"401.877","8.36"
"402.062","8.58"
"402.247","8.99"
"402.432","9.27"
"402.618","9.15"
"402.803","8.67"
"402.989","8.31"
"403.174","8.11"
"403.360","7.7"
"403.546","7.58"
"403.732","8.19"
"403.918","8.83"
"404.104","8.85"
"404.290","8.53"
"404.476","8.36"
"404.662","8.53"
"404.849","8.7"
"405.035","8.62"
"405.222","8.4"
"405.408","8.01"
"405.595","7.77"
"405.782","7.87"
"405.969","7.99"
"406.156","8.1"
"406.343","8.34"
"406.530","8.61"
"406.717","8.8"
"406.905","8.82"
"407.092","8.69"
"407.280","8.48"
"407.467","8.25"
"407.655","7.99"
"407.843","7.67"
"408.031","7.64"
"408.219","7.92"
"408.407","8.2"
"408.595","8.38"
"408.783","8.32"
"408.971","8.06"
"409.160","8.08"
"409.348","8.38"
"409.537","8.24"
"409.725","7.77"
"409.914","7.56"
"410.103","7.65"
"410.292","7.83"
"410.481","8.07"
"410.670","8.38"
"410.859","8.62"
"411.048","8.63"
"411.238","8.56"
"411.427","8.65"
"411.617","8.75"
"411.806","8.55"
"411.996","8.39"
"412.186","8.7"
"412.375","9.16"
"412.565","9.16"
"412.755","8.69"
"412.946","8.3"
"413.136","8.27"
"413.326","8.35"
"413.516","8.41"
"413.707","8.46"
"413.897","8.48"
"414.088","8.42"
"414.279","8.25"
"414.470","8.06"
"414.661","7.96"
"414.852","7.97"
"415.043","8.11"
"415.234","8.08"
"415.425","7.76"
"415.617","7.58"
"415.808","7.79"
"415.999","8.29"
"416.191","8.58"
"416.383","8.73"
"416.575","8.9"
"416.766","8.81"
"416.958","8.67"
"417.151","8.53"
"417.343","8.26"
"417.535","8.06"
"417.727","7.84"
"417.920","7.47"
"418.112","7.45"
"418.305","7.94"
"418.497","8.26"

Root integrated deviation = 1.4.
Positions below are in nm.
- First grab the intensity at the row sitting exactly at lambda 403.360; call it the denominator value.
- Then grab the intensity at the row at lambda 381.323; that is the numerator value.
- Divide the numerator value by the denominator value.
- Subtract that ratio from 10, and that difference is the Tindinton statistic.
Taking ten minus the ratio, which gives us 9.1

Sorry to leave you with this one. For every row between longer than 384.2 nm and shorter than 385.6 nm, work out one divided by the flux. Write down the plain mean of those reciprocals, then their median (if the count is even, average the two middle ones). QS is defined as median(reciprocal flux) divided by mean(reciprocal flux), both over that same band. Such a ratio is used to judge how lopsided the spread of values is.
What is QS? 1.00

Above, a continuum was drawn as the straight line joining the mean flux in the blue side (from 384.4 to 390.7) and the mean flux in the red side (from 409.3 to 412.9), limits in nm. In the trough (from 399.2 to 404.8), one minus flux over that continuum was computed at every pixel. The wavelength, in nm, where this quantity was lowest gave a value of 400.214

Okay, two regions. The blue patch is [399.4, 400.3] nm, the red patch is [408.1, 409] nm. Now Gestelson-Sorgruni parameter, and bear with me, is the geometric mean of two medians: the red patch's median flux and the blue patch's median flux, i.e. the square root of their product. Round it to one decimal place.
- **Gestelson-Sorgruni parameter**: 8.6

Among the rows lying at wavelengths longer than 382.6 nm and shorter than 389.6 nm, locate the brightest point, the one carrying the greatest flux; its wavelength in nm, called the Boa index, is 386.450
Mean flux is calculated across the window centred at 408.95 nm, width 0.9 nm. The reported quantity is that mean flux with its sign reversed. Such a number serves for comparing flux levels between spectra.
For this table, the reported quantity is -8.2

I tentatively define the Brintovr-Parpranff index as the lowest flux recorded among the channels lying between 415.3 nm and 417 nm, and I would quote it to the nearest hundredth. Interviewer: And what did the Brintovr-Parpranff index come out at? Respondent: 7.58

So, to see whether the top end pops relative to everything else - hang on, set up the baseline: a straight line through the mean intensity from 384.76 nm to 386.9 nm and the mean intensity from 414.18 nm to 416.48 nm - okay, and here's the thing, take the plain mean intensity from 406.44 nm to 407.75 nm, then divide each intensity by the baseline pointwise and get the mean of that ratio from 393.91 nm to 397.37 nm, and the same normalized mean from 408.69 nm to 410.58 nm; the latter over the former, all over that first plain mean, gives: 0.135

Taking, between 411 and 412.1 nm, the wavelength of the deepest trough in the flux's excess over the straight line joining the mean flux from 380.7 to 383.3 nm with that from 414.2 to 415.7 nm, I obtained 411.996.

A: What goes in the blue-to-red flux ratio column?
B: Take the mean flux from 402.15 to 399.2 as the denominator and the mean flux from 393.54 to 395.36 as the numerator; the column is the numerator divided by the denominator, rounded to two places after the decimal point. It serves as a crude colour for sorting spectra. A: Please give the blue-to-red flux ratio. 0.78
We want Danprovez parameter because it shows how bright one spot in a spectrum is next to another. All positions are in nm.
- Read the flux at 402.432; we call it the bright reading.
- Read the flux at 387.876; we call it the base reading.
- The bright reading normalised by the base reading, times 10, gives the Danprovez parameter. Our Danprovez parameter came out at 15.1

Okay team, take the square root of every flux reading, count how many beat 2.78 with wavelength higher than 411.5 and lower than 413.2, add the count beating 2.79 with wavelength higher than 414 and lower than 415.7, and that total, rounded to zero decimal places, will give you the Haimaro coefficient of 16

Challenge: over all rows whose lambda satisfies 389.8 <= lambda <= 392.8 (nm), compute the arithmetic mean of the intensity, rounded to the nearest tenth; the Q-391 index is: 7.1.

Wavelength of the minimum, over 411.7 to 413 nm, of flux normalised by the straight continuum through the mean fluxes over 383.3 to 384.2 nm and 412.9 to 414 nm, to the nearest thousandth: 412.946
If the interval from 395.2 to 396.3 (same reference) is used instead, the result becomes 396.180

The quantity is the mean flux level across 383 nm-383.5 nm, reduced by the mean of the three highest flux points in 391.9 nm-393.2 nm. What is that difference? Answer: -1.8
